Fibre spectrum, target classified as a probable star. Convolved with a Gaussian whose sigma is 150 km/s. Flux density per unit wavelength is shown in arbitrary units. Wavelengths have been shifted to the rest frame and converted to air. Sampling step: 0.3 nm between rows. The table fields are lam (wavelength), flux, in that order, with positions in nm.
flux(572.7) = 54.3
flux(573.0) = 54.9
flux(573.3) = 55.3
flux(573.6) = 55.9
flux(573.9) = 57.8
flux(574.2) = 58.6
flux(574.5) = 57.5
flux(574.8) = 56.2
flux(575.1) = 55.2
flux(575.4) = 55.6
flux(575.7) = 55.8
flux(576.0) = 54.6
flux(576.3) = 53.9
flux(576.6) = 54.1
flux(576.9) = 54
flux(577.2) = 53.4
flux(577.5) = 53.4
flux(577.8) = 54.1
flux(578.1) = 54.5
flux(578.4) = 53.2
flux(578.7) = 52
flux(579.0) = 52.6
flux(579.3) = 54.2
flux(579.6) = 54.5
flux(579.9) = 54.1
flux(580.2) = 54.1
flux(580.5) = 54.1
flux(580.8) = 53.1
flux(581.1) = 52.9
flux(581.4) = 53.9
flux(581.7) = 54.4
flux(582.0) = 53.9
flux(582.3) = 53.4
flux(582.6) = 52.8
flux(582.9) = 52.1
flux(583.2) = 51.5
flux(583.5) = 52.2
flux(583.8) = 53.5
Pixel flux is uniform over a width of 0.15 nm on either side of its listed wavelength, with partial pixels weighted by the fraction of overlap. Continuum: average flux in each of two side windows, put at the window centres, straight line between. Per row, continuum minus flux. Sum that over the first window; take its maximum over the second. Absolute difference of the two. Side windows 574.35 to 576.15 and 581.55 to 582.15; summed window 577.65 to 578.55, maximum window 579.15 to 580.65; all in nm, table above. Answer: 2.90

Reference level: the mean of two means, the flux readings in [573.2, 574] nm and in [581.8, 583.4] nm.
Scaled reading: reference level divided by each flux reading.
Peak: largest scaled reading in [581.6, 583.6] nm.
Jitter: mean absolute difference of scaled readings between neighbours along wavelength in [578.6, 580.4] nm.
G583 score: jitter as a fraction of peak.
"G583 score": 0.010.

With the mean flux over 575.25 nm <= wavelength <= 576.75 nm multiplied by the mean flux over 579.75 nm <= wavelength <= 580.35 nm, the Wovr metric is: 2965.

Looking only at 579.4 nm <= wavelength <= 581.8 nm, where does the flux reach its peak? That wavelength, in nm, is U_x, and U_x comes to 579.6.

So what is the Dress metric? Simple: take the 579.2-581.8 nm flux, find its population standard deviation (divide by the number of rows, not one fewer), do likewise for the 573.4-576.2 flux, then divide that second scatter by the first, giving 2.4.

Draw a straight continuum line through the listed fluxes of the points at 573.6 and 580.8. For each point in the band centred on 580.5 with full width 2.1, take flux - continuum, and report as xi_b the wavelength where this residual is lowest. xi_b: 581.1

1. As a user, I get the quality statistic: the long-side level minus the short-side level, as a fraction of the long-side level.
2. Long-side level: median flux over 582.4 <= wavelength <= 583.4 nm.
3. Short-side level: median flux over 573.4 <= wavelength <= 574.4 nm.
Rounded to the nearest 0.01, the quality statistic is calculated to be -0.11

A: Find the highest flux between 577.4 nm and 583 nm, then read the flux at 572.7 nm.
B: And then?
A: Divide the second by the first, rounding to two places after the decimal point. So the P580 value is 1.00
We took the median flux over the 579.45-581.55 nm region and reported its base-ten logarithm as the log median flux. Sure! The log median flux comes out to 1.733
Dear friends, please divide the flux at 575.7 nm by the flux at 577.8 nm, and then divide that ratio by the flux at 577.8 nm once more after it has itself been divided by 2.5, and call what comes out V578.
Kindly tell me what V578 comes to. 0.0477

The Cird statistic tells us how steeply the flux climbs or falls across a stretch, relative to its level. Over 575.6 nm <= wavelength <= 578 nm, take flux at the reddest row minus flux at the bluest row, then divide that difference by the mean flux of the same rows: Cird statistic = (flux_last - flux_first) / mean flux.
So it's -0.031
